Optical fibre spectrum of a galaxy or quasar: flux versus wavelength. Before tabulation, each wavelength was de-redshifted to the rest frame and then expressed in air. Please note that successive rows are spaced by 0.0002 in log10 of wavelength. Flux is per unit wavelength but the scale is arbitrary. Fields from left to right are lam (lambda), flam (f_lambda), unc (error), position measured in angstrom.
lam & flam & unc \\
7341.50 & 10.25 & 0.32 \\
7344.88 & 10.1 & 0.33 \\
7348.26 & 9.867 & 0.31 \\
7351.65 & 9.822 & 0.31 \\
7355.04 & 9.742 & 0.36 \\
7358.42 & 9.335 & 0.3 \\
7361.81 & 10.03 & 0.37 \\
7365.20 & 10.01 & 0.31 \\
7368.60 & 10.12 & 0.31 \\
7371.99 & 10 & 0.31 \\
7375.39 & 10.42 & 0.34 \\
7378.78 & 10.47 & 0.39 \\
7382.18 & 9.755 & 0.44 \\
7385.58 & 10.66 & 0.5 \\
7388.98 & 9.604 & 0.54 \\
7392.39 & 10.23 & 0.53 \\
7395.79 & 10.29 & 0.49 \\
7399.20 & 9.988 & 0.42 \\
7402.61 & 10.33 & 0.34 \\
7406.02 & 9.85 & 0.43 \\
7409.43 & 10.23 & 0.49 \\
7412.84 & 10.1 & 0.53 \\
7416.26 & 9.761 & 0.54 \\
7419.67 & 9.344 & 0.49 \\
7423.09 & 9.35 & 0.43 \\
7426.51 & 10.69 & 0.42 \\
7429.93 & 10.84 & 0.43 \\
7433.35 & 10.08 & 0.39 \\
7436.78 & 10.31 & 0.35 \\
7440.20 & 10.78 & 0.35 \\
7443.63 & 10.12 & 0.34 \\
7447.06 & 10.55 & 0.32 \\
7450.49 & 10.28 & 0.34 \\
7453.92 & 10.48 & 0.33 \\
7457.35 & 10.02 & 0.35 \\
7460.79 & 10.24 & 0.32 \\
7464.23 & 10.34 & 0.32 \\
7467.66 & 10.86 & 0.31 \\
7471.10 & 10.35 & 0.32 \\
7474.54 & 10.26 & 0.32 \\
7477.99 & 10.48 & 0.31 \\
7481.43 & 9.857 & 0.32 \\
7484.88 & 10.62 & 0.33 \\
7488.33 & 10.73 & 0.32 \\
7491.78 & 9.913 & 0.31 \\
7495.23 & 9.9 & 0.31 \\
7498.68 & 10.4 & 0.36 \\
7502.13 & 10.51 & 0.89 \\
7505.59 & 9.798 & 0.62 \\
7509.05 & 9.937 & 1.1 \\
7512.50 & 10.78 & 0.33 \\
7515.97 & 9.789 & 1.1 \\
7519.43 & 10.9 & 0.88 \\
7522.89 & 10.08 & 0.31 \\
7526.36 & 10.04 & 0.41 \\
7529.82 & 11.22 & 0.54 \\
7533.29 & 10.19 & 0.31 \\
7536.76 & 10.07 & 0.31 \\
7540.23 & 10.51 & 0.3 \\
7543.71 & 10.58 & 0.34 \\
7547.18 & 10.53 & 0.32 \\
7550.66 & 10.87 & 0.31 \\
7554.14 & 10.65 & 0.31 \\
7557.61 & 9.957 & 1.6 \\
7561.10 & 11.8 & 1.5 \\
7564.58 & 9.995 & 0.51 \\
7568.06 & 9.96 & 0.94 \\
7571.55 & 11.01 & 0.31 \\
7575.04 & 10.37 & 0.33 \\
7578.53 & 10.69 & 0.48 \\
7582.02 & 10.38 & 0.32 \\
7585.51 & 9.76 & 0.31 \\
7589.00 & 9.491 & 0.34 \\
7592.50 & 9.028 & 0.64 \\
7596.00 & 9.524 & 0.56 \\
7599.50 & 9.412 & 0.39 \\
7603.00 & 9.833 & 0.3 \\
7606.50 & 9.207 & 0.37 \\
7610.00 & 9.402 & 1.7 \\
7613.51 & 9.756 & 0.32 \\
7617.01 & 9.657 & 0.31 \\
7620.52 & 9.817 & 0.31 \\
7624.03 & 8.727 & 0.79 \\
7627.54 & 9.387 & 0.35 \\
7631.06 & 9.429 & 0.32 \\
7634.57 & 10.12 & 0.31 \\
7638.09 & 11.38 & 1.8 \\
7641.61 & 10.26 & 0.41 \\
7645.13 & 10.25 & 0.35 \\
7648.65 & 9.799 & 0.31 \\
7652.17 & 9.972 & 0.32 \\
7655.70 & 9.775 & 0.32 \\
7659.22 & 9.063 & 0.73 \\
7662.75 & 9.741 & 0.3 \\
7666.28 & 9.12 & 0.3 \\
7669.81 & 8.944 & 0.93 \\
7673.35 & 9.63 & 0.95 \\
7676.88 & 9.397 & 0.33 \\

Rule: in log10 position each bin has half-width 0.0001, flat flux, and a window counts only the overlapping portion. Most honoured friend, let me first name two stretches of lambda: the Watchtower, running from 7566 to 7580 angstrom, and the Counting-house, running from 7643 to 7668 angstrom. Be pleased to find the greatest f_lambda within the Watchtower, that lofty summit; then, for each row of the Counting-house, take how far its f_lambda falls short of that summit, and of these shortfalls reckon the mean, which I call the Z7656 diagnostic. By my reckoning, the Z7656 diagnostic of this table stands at 1.3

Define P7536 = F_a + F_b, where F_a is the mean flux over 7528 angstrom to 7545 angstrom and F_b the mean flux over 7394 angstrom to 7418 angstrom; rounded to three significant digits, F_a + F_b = 20.6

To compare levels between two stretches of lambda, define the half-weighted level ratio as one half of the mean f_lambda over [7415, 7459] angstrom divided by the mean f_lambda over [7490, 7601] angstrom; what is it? 0.498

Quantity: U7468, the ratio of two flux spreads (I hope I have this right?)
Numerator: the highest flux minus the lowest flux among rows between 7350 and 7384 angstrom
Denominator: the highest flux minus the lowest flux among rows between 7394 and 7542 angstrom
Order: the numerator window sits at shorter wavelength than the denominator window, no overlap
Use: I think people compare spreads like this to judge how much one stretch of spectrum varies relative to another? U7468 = 0.61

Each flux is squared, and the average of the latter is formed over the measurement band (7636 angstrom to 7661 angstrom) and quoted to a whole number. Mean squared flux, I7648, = 102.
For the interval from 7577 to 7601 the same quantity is 95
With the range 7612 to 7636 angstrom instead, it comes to 91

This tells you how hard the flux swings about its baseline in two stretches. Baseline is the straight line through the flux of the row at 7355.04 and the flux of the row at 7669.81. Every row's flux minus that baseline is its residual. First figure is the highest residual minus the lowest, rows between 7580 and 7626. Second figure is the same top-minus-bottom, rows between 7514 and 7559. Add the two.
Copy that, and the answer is 3.0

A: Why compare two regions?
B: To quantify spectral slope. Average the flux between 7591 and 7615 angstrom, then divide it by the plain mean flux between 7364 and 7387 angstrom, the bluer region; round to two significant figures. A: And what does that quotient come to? 0.93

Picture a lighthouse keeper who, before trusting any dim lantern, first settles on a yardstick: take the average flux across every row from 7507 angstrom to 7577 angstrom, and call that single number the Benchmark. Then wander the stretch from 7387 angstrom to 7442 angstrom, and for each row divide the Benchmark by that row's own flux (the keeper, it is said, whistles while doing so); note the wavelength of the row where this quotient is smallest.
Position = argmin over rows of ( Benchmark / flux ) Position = 7429.93 angstrom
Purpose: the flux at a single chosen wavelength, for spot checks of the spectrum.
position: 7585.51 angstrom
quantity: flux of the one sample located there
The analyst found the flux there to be 9.76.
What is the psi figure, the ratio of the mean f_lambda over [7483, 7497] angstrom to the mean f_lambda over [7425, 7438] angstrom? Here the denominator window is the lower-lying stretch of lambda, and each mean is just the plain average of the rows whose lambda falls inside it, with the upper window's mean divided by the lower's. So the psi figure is 0.98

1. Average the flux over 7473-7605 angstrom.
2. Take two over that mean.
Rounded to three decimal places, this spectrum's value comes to 0.195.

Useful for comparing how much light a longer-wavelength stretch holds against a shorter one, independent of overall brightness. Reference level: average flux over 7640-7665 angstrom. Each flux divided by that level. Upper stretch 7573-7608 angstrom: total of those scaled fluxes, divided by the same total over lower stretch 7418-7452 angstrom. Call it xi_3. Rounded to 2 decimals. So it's 0.95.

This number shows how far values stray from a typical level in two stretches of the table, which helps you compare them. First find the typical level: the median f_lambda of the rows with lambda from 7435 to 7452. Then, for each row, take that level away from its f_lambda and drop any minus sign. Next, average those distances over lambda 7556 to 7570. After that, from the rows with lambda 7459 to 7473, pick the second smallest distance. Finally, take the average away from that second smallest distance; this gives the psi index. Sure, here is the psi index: -0.6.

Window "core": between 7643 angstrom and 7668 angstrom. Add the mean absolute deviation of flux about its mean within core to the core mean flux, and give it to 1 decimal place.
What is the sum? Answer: 10.0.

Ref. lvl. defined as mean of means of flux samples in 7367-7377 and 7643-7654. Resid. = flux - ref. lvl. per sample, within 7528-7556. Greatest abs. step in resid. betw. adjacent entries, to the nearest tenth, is 1.0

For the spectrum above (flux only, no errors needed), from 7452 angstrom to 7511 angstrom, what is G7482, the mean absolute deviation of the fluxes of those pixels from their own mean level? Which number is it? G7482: 0.27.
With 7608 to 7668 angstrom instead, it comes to 0.40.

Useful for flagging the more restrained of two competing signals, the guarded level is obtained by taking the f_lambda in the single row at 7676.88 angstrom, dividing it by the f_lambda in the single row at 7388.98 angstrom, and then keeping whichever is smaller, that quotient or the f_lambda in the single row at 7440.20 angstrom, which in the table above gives 0.98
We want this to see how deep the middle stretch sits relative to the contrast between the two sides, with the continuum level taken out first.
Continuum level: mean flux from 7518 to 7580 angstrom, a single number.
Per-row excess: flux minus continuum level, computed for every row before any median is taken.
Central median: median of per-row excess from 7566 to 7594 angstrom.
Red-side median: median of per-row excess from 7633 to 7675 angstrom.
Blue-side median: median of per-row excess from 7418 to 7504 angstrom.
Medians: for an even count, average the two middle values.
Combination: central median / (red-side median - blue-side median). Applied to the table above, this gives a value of 0.6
